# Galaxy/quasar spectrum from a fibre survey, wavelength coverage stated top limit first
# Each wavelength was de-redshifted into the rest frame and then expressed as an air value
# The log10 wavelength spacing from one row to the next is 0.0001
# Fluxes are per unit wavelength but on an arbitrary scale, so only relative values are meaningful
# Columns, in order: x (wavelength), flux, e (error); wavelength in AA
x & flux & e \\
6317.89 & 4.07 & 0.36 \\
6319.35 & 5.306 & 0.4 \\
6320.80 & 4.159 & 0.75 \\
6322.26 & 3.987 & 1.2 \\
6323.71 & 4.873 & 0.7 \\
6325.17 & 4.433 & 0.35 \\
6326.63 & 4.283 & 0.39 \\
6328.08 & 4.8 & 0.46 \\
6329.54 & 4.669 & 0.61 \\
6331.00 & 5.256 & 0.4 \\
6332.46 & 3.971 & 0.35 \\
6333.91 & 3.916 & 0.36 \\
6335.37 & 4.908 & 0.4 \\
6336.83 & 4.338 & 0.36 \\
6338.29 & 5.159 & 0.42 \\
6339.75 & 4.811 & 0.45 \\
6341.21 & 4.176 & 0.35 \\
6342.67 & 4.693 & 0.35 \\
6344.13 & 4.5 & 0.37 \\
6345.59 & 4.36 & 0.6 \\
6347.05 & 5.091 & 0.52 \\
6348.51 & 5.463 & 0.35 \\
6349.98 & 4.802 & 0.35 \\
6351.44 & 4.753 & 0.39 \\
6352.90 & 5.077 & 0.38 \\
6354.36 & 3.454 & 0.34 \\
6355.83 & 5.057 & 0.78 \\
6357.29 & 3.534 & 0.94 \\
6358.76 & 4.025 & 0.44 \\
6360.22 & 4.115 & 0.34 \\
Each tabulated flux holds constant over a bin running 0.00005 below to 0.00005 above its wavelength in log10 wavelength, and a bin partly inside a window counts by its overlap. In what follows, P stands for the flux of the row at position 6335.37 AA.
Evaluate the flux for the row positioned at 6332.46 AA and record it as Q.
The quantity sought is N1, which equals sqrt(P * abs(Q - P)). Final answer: 2.14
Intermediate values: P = 4.908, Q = 3.971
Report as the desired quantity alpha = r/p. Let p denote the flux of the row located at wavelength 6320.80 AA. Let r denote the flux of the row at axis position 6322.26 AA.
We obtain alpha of 1.0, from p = 4.159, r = 3.987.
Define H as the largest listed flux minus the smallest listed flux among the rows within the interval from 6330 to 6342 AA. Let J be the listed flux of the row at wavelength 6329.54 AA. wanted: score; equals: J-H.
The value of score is 3.3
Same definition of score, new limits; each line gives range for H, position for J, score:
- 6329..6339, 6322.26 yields 2.6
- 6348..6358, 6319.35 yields 3.3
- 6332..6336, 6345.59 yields 3.4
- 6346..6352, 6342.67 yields 4.0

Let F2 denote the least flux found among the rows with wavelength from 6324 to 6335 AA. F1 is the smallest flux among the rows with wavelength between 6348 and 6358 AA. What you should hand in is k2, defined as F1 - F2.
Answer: -0.5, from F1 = 3.454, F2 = 3.916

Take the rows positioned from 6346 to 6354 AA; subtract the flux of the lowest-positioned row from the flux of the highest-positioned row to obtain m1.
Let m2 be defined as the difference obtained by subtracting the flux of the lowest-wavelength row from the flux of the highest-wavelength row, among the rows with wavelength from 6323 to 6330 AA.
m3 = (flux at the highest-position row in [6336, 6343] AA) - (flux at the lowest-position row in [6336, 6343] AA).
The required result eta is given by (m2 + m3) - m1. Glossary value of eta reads 0.2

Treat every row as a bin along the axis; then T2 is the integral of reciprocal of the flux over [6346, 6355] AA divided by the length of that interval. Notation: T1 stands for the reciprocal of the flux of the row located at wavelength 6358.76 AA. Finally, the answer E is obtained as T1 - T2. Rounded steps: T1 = 0.248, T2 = 0.214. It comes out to 0.034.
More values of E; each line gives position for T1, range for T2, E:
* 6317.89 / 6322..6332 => 0.028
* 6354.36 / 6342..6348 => 0.075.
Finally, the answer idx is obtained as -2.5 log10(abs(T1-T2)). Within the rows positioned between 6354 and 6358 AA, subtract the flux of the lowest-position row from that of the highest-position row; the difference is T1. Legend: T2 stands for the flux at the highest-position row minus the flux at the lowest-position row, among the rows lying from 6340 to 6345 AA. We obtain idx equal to 1.5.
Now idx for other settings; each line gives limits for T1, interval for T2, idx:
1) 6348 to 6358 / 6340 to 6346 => -0.8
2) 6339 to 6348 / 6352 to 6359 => -0.3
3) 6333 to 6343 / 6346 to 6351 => -0.1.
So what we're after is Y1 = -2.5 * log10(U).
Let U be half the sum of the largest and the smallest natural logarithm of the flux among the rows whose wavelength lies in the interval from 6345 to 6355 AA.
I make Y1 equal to -0.42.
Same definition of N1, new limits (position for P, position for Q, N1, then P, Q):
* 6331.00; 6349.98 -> 1.54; 5.256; 4.802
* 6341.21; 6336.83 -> 0.82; 4.176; 4.338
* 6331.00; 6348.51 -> 1.04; 5.256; 5.463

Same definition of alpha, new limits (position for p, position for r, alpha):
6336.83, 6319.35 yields 1.2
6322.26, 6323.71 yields 1.2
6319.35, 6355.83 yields 1.0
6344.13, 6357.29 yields 0.8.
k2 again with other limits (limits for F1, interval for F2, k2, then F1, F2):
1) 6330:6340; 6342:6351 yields -0.4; 3.916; 4.36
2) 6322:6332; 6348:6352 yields -0.8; 3.987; 4.753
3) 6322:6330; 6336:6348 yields -0.2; 3.987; 4.176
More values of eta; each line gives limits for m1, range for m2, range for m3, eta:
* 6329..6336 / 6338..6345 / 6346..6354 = -0.9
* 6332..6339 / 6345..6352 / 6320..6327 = -0.7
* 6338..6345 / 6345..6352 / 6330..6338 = 0.1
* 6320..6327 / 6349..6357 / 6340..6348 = 1.0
